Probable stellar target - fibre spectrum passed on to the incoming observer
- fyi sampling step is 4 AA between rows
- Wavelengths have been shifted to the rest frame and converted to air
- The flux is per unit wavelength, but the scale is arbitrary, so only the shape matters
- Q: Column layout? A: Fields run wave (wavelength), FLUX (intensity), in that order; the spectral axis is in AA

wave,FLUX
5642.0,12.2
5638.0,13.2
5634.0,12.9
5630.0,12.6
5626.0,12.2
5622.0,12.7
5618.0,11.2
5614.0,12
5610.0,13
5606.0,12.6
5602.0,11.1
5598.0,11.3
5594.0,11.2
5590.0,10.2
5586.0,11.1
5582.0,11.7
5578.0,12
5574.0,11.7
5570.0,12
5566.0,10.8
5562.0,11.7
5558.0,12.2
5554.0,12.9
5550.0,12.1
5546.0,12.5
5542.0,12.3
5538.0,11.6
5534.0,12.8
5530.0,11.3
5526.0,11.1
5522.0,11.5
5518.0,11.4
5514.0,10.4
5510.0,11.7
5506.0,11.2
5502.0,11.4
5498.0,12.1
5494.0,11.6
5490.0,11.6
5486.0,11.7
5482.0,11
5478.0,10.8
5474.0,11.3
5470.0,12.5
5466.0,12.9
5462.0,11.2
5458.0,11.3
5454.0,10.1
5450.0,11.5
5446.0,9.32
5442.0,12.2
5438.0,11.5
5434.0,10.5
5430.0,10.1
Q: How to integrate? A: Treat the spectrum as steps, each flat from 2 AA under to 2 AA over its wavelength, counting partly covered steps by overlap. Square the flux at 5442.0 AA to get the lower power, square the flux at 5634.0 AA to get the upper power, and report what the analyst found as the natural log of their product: 10.1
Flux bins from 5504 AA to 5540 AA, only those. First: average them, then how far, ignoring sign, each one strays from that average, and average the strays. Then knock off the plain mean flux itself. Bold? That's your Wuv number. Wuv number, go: -11.0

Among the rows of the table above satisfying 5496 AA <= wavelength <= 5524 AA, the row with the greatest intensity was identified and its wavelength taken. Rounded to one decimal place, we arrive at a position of 5498.0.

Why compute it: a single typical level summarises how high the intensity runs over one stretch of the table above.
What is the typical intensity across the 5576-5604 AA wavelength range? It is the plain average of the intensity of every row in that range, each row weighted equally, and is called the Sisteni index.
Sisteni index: 11.2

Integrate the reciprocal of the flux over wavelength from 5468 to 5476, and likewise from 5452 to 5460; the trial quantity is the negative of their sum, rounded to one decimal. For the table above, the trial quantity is -1.4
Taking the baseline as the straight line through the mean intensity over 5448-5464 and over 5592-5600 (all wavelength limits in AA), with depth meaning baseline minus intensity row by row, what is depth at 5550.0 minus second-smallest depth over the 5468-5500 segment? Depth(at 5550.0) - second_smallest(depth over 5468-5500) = 0.1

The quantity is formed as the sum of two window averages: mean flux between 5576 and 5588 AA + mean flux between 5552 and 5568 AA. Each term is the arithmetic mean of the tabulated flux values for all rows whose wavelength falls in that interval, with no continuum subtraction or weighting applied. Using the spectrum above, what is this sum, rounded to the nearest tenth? 23.5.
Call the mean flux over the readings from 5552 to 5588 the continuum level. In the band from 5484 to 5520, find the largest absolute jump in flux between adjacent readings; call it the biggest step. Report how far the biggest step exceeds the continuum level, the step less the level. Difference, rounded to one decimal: -10.5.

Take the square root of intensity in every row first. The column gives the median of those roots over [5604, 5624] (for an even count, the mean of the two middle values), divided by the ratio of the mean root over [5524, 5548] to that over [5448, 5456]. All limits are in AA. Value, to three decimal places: 3.376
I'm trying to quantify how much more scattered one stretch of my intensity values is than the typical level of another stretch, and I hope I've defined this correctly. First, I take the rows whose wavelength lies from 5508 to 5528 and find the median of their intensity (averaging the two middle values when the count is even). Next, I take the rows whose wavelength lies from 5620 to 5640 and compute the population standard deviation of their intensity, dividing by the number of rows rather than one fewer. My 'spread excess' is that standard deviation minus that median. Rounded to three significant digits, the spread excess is -11.1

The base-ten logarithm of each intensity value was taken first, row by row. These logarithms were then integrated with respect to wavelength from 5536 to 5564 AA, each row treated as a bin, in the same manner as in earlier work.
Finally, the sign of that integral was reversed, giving -30.4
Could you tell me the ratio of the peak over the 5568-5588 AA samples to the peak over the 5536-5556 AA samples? 0.93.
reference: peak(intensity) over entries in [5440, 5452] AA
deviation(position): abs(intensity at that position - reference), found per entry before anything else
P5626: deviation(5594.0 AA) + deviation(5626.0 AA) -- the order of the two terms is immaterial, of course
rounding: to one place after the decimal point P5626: 1.0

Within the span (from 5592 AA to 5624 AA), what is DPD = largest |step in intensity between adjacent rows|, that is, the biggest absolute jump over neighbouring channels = 1.5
